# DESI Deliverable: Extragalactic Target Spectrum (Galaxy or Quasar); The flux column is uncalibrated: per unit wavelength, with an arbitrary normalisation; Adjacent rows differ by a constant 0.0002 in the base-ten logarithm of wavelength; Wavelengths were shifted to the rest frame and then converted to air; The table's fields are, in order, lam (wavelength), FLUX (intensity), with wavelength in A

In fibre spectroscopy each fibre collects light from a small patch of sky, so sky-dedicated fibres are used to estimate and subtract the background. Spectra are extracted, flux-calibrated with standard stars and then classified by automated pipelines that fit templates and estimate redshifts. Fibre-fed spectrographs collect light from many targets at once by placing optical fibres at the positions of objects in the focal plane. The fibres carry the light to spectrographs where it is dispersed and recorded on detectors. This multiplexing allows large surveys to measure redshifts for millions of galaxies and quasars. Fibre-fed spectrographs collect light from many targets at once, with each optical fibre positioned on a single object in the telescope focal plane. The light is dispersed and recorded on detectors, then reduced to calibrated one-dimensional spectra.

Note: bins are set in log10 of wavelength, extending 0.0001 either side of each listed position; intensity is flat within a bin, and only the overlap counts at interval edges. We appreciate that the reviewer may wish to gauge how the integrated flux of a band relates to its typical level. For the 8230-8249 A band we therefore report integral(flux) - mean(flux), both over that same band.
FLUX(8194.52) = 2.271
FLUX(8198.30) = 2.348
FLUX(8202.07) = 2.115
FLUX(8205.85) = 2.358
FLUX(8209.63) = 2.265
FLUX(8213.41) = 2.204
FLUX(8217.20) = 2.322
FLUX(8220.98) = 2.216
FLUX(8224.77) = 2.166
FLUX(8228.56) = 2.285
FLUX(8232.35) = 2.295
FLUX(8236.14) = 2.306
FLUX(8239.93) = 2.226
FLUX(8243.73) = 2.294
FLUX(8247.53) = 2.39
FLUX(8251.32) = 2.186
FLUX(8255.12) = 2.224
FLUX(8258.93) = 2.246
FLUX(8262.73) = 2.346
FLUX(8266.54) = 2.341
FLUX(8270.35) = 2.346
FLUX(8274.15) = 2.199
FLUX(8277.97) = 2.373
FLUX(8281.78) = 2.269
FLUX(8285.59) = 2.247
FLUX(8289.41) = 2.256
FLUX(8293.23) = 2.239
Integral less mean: 41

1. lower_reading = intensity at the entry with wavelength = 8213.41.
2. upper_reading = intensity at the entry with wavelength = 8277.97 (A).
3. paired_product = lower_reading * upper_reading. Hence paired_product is 5.23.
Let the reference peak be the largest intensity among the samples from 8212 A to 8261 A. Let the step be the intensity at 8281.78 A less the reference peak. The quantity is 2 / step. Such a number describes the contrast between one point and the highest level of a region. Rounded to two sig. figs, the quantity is -17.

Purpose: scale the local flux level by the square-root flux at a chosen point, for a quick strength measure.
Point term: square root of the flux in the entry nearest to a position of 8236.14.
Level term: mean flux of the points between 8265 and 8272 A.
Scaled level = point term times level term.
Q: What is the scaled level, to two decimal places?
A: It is 3.56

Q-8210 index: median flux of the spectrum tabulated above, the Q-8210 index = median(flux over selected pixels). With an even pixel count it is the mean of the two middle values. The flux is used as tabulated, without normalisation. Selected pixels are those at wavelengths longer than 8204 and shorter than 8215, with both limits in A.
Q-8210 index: 2.265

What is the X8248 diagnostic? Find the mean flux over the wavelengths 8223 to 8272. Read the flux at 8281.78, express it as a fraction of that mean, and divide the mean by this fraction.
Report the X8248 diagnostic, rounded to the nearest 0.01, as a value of 2.29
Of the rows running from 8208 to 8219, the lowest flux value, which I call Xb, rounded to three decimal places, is 2.204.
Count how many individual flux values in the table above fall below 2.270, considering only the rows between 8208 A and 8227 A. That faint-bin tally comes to 4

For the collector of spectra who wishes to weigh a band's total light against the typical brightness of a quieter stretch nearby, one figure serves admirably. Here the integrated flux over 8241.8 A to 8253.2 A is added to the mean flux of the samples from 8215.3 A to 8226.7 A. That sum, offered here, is 28.3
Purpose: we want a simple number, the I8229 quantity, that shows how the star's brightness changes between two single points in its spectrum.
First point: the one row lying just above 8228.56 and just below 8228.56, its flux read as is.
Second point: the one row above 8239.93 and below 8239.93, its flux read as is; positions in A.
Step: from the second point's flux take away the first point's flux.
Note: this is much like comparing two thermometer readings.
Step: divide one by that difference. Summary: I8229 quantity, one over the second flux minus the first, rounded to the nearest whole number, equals -17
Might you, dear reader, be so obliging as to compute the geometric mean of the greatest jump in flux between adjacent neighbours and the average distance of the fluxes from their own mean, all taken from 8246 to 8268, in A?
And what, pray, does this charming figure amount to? 0.12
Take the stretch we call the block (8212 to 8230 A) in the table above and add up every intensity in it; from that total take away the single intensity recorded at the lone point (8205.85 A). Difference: 8.8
